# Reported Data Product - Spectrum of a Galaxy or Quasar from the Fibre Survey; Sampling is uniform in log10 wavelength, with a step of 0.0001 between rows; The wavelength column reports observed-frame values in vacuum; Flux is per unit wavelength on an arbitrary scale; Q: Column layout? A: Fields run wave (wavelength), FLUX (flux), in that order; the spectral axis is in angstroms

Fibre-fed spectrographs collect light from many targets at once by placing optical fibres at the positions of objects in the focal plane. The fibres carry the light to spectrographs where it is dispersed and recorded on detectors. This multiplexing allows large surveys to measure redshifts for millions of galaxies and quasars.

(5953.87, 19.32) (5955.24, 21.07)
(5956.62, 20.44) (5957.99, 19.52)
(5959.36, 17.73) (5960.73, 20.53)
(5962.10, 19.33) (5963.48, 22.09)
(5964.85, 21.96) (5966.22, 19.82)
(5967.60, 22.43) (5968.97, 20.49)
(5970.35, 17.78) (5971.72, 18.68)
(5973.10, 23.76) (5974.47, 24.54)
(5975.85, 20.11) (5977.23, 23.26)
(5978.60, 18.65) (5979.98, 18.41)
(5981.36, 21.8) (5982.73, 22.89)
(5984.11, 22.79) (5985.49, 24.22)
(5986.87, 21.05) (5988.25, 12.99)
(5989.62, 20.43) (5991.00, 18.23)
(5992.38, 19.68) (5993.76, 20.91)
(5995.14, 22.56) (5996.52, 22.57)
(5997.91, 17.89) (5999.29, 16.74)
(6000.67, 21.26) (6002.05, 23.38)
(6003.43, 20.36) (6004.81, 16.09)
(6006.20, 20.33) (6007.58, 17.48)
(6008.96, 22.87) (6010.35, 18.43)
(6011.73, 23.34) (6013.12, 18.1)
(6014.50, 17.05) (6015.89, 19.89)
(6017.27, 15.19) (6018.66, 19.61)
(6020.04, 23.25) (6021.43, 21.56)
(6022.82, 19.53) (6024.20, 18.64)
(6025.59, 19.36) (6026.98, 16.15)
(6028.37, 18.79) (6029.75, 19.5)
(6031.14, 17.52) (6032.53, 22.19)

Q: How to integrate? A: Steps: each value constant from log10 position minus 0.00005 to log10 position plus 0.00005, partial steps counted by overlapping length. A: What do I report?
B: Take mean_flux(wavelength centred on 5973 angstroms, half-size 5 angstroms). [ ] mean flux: 21.2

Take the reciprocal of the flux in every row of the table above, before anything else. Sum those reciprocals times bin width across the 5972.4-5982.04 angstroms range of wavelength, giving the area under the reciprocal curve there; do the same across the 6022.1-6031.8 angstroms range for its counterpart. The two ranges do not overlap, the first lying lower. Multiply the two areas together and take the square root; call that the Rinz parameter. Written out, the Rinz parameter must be 0.489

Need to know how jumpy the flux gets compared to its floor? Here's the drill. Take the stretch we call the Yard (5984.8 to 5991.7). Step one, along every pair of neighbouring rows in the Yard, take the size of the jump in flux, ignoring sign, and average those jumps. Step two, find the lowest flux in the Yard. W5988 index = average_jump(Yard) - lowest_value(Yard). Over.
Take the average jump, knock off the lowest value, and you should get -7.8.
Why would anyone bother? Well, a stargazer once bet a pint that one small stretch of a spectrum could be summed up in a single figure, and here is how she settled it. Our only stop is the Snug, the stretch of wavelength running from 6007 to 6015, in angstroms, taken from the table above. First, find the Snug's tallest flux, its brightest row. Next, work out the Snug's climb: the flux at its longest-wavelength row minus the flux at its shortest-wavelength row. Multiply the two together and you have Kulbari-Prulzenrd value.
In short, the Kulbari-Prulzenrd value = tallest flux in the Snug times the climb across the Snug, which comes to -10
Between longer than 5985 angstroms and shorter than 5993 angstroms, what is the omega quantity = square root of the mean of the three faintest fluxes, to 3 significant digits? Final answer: 4.12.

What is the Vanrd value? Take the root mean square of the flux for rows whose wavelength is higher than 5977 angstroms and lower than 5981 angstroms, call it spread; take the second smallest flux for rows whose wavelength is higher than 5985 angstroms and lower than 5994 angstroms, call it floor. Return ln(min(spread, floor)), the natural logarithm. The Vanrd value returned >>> 2.90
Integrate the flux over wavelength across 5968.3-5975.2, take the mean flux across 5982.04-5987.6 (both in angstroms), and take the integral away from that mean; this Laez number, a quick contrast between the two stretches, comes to -122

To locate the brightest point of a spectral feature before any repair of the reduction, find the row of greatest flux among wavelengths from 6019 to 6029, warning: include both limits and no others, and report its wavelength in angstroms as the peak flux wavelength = 6020.04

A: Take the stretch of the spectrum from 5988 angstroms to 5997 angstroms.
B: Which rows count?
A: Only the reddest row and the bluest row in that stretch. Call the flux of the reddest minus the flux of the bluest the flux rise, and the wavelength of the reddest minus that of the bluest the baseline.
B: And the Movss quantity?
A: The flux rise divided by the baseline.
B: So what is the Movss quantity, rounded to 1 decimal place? 1.2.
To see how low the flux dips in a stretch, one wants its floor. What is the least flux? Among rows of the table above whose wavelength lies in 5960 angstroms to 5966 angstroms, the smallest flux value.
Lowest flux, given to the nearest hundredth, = 19.33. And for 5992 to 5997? 19.68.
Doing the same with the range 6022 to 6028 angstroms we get 16.15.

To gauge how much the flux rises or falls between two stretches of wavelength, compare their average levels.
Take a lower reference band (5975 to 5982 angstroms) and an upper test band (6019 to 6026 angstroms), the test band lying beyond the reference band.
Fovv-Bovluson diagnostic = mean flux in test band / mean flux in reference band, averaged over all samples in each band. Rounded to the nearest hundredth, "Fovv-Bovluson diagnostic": 1.00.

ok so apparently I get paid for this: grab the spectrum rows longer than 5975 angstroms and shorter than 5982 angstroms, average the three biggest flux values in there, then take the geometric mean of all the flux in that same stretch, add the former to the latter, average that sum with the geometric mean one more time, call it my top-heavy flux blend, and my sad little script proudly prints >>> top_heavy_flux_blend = 31.2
